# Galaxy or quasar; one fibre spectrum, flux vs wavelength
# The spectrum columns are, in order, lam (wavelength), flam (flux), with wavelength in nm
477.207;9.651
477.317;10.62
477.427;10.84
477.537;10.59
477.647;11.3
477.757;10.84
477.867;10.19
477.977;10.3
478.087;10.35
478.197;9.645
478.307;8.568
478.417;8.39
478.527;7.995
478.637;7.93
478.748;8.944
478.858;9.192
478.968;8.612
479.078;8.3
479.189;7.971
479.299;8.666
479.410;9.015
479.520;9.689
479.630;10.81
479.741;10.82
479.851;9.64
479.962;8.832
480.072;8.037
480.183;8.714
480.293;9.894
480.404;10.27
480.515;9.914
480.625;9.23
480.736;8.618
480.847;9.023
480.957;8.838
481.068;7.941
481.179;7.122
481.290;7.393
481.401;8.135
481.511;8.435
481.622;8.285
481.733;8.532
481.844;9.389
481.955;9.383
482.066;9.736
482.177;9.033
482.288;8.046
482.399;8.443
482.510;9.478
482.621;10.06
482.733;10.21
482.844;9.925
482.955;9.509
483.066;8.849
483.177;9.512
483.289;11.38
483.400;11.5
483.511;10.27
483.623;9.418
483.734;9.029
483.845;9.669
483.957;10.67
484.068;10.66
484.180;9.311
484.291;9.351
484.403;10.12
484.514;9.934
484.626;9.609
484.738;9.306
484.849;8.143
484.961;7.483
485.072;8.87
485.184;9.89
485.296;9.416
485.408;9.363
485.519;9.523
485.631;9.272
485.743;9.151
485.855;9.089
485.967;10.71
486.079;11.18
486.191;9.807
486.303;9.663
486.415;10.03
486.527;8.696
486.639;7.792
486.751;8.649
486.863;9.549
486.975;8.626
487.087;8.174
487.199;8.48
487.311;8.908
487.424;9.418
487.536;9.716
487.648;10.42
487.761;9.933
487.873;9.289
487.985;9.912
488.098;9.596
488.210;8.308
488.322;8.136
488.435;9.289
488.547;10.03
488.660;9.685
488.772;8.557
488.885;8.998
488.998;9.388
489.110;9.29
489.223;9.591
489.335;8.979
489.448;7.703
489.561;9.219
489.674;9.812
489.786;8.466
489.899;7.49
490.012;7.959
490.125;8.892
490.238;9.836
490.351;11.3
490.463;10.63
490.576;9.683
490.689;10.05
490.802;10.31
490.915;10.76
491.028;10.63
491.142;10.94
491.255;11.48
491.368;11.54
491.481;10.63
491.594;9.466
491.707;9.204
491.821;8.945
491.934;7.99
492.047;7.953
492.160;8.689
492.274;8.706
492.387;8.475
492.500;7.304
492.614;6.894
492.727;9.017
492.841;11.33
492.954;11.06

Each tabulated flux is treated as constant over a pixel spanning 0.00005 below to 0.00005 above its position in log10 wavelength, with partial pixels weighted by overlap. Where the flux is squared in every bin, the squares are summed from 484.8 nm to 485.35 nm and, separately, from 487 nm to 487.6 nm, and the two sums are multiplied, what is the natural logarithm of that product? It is 12.0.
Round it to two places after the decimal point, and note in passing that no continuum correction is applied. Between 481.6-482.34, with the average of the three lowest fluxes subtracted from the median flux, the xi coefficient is 0.75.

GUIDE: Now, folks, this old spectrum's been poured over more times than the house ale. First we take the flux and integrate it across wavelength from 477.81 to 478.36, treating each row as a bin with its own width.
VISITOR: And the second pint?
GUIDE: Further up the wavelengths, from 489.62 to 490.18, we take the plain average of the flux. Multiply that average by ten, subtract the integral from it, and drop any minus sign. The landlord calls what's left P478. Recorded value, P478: 80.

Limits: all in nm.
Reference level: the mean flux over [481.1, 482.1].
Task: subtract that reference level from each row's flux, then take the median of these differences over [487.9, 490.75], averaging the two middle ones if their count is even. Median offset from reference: 0.8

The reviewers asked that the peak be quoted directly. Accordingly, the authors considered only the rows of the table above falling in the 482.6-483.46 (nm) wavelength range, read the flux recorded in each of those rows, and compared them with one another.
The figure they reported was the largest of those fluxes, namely 11.5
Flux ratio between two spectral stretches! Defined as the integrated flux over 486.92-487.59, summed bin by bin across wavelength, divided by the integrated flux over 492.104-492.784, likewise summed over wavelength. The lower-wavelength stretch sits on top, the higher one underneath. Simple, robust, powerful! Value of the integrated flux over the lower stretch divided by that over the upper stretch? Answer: 1.07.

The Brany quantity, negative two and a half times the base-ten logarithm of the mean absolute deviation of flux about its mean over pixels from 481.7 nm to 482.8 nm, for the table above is 0.60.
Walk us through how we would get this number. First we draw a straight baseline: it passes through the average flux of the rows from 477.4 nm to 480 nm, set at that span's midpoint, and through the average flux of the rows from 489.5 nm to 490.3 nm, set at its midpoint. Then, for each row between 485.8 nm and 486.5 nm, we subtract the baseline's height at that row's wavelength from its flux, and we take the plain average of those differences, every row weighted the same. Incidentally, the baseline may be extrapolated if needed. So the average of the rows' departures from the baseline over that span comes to 1.0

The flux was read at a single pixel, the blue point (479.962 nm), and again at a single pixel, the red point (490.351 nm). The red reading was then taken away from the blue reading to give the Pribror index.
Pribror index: -2.5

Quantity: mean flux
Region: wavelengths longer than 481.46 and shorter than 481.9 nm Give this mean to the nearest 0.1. 8.7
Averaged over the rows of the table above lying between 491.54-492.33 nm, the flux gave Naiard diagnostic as 8.7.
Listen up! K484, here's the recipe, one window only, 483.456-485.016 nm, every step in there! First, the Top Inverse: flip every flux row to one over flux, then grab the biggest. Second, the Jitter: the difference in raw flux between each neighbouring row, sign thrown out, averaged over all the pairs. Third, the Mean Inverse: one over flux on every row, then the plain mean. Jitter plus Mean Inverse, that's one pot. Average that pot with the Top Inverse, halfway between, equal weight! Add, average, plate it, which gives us 0.416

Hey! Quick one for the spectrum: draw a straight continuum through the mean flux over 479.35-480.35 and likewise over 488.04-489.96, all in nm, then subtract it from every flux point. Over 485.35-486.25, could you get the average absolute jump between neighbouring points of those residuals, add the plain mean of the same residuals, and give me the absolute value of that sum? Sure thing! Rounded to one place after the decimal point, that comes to 1.2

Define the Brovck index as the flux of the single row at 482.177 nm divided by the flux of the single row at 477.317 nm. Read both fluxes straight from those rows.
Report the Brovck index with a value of 0.85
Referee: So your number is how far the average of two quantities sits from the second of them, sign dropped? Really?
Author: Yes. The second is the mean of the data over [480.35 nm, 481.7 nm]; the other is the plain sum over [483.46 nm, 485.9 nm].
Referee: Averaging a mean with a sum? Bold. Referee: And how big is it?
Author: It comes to 99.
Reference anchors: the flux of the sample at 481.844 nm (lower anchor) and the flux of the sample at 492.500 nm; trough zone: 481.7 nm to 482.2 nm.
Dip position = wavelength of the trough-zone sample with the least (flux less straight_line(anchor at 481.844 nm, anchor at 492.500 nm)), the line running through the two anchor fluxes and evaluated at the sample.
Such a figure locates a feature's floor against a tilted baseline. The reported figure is 481.733 nm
